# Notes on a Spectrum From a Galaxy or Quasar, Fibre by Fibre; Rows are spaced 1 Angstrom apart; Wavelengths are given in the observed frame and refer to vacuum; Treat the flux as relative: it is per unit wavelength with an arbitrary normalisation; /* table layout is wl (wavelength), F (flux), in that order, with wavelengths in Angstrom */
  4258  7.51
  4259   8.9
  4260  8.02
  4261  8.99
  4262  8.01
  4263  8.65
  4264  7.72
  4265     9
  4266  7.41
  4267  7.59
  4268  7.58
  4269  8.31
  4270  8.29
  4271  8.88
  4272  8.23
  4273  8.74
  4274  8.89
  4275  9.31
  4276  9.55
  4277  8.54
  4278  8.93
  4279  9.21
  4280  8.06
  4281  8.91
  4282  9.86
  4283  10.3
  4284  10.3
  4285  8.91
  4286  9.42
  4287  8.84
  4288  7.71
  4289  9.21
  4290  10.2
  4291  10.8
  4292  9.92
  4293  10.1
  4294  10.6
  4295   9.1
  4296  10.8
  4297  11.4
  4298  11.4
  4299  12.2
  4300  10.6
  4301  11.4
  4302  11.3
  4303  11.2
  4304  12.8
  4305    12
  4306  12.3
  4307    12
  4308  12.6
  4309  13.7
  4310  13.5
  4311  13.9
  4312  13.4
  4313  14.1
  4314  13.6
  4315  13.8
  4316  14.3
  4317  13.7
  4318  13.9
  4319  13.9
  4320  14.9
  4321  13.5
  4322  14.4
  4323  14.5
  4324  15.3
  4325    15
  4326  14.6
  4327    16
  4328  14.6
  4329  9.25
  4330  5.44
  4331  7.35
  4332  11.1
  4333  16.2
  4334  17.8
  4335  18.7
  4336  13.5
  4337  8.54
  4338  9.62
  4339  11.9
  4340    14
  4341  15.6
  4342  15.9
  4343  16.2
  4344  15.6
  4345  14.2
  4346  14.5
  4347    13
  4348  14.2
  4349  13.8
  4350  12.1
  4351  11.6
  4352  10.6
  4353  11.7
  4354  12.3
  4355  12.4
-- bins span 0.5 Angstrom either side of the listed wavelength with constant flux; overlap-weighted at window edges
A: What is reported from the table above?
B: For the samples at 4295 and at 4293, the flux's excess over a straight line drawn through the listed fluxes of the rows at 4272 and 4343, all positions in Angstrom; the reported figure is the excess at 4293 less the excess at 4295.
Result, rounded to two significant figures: 1.2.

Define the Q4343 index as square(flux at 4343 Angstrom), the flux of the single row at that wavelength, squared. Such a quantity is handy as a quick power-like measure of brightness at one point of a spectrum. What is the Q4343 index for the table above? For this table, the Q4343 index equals 262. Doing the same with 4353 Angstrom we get 137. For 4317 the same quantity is 188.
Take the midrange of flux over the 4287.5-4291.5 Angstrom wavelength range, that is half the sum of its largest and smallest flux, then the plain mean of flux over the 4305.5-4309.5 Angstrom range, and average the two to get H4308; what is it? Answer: 11.0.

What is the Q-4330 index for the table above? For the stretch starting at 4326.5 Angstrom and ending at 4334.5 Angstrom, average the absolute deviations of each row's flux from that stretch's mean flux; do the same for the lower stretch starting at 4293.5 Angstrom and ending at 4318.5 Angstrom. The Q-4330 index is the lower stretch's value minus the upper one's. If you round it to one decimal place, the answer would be -2.8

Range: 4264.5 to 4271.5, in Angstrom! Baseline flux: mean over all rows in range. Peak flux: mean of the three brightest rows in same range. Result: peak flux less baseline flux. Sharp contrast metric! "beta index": 1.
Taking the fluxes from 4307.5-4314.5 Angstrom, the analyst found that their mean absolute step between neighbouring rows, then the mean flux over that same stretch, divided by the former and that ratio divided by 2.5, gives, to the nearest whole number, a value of 10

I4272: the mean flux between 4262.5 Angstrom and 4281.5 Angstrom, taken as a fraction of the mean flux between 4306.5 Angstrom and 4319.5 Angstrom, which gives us 0.63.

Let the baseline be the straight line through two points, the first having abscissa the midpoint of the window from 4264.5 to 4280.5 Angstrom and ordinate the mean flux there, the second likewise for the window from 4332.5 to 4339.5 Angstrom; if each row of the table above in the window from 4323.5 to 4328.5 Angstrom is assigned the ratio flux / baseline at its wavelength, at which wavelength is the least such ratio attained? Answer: 4328 Angstrom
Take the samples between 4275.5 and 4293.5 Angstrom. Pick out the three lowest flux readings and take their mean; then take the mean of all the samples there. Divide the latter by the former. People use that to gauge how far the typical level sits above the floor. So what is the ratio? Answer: 1.16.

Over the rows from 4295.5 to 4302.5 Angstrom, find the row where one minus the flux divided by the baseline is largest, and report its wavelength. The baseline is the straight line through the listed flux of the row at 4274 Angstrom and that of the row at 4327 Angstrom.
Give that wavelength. 4300 Angstrom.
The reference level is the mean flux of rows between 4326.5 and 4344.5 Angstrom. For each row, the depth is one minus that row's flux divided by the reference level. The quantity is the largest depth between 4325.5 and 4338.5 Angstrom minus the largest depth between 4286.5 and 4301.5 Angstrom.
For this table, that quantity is 0.2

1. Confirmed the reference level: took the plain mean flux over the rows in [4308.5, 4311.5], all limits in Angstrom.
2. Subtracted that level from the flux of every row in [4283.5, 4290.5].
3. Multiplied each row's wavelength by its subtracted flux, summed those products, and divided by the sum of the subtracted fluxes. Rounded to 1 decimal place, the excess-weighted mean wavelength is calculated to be 4287.0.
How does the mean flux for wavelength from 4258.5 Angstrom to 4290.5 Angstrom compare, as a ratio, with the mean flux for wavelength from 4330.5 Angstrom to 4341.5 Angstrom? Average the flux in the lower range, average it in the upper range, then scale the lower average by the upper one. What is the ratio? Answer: 0.67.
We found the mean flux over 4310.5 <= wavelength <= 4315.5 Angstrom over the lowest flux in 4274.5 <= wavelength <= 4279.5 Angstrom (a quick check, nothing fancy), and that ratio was 1.61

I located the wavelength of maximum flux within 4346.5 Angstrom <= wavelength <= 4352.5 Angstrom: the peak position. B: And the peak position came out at 4348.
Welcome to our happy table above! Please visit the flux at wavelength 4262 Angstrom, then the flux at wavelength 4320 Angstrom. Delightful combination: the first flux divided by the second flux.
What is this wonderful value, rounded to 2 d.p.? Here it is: 0.54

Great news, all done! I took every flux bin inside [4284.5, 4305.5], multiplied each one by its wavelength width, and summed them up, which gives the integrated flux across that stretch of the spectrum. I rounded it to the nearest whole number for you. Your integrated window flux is 220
